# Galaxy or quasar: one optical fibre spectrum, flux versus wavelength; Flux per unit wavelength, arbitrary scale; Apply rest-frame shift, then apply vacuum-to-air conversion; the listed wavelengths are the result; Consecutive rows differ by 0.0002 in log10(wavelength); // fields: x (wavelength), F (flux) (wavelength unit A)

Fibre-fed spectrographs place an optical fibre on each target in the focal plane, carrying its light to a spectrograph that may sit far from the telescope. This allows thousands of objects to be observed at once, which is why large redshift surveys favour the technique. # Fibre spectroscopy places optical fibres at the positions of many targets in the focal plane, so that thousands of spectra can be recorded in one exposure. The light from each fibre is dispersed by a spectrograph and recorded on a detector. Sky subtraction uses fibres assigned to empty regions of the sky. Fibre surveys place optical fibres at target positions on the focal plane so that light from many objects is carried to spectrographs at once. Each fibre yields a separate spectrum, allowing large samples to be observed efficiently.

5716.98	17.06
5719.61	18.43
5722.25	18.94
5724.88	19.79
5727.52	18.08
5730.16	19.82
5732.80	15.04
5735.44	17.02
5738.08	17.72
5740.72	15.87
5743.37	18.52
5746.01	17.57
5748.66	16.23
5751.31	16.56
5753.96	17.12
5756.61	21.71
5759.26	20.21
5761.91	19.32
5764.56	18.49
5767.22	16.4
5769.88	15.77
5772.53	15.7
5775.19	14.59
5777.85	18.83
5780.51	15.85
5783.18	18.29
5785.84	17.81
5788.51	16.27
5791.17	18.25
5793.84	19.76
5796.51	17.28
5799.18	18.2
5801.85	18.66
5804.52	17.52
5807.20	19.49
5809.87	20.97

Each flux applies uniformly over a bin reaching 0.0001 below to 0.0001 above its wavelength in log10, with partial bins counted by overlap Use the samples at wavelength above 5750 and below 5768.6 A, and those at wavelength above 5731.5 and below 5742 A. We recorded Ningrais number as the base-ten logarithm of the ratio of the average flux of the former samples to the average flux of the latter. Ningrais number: 0.05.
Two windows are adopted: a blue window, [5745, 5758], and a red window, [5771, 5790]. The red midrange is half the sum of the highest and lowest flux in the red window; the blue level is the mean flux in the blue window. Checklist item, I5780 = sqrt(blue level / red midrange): 1.03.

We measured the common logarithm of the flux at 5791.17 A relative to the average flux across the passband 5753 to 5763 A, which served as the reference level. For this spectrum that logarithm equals -0.03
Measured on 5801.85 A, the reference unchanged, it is -0.02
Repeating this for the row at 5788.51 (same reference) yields -0.08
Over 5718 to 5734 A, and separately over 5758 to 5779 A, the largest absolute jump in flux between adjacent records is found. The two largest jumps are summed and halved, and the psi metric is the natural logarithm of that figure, 1.5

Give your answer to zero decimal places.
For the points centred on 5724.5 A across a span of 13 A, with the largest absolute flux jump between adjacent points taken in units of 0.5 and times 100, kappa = 348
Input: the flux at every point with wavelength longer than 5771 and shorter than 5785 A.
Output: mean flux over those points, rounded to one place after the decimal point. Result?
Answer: 16.7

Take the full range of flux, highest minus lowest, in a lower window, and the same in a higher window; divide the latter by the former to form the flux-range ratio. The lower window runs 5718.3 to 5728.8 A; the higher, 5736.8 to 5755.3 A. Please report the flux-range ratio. 1.5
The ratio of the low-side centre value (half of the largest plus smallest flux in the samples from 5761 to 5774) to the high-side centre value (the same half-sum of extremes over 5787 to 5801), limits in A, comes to 0.97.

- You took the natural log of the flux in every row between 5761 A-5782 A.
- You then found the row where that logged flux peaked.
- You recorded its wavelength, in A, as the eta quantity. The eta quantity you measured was 5761.91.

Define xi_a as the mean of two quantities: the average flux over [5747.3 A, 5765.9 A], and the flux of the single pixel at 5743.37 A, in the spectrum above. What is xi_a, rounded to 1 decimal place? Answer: 18.5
